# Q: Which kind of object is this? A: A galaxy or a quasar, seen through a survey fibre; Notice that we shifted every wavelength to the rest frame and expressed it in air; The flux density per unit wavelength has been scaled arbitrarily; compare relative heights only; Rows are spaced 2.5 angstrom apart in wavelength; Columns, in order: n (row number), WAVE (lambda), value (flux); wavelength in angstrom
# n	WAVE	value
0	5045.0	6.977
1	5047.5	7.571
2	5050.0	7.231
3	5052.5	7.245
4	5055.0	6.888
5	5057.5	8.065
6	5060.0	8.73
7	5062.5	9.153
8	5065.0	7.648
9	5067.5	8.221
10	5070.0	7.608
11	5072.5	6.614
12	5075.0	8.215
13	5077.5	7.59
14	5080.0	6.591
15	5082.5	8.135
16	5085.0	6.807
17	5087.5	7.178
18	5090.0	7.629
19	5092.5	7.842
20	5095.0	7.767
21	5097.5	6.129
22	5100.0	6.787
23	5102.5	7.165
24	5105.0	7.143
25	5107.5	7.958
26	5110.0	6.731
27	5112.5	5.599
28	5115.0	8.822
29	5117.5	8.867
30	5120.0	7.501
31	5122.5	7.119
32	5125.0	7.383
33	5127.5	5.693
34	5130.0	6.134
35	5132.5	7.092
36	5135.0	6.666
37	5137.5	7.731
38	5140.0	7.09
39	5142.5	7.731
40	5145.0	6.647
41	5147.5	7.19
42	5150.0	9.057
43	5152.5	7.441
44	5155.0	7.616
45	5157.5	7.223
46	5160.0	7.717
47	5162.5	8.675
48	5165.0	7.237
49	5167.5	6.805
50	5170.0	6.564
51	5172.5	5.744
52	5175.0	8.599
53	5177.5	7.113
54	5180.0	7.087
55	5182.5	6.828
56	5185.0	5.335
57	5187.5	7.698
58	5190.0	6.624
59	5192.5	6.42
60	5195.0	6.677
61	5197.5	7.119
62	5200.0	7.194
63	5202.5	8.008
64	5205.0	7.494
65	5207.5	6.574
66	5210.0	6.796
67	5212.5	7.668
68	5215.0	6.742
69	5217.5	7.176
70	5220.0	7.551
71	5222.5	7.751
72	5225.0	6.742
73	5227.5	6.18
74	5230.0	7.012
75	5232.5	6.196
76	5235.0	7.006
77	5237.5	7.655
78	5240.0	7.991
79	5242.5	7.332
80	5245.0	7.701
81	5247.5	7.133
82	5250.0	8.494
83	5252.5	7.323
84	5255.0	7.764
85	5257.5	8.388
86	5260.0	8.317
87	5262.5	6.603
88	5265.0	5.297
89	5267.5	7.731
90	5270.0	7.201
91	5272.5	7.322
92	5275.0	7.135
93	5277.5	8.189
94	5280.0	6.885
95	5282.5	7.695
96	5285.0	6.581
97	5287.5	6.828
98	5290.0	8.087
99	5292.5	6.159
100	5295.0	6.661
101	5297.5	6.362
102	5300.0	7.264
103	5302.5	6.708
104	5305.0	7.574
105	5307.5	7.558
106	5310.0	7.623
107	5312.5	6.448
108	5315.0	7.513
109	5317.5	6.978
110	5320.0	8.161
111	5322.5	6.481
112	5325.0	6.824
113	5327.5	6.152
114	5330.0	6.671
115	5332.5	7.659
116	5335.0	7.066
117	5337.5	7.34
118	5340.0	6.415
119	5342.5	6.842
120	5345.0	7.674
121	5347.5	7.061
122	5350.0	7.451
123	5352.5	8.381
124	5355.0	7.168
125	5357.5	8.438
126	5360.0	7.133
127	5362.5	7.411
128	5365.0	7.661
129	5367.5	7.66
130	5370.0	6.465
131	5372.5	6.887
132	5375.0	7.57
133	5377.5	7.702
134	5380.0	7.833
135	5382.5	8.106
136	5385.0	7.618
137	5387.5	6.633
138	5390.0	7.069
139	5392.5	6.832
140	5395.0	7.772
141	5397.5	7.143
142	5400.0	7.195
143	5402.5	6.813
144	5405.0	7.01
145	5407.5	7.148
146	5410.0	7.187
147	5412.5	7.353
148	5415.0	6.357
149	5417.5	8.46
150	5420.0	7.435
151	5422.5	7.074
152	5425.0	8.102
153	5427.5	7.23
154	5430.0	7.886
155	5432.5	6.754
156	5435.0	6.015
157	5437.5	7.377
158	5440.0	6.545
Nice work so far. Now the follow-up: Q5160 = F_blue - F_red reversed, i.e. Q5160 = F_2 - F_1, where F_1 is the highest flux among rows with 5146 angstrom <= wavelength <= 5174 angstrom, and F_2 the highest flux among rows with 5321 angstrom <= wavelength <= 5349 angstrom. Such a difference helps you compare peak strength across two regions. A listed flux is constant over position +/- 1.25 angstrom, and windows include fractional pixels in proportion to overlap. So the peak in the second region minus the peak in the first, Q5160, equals -1.4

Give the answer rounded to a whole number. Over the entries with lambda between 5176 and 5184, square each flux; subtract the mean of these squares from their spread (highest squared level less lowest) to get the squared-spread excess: -45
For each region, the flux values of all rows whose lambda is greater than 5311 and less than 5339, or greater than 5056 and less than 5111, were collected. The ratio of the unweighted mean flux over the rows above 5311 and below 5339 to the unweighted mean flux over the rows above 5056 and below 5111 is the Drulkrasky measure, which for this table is 0.93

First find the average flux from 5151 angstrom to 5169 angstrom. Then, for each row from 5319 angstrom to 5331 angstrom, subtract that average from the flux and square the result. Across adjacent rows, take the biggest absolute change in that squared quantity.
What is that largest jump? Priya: 1.4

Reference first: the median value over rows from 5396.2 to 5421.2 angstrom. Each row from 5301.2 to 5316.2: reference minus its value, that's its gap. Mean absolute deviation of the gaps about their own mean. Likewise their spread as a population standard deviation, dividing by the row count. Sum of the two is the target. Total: 0.91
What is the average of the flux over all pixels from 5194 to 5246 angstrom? 7.17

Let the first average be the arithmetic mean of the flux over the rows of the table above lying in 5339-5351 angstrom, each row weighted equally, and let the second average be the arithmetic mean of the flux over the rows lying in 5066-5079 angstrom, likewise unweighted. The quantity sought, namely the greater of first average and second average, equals 7.6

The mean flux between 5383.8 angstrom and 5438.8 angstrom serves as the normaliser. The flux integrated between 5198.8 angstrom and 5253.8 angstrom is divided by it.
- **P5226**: 55.4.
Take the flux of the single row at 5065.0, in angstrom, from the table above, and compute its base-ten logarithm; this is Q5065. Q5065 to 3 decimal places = 0.884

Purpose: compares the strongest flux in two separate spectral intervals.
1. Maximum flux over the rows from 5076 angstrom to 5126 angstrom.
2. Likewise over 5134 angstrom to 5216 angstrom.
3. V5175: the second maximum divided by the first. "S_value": 1.02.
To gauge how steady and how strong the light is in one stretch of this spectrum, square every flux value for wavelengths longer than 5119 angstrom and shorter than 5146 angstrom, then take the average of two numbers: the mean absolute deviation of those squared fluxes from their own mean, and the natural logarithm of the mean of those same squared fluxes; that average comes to 5.4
